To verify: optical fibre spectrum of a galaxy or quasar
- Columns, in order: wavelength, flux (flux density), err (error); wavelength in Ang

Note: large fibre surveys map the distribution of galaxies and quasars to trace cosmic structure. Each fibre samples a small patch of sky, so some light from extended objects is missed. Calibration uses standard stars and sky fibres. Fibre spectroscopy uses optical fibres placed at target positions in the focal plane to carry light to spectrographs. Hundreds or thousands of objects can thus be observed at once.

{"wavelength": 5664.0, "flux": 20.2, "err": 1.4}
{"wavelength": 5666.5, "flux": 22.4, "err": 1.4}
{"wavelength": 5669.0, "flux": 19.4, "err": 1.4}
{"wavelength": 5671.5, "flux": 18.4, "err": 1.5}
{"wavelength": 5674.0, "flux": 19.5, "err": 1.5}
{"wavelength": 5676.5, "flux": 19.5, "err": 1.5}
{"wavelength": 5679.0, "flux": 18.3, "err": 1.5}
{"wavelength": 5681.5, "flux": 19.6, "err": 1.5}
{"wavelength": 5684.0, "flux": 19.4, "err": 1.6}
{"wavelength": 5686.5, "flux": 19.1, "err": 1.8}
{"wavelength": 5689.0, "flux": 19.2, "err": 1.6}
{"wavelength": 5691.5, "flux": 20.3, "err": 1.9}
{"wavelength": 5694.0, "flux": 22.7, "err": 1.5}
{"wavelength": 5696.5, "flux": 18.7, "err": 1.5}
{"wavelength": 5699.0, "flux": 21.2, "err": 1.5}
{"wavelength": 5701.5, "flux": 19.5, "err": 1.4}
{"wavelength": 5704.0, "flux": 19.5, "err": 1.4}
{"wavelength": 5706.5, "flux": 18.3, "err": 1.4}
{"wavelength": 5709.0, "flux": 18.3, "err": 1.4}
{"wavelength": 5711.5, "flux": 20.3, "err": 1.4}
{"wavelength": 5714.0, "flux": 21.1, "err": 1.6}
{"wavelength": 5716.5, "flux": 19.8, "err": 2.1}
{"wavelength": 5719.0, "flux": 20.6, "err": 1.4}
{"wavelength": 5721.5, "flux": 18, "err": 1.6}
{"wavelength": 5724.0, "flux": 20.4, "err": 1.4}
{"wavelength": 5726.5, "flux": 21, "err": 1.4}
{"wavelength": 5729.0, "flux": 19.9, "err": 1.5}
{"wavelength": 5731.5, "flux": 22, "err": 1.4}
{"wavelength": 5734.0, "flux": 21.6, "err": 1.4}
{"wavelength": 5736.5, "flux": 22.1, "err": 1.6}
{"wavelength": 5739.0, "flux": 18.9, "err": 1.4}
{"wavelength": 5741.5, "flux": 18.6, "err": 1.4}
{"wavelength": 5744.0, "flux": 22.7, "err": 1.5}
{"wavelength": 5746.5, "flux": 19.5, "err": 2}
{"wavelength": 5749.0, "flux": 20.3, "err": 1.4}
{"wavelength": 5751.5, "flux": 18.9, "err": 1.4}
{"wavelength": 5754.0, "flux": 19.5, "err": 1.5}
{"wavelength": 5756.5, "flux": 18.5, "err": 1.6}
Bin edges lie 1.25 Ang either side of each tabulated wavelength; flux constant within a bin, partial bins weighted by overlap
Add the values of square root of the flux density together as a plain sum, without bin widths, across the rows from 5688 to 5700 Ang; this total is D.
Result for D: 22.6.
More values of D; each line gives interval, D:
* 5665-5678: 22.3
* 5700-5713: 21.9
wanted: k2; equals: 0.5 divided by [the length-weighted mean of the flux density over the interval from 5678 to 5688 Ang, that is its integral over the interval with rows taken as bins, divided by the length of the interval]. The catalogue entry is 0.0261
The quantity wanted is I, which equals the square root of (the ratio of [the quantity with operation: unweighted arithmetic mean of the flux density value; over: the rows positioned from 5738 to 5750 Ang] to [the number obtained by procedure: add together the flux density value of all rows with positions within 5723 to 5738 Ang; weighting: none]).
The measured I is 0.40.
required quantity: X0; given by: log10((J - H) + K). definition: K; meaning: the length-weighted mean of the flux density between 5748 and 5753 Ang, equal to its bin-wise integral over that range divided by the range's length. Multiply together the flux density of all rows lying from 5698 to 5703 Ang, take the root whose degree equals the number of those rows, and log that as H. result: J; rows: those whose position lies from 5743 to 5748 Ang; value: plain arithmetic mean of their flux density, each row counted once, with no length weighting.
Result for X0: 1.31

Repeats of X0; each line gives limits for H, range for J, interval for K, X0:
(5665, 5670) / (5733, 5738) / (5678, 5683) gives 1.30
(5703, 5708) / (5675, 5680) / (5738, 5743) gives 1.28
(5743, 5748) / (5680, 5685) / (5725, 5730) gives 1.28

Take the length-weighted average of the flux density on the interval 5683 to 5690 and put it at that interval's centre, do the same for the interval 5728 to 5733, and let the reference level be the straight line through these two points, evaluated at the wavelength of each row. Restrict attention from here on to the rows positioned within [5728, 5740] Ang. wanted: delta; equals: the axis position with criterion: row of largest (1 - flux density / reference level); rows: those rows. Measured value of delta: 5739.0 Ang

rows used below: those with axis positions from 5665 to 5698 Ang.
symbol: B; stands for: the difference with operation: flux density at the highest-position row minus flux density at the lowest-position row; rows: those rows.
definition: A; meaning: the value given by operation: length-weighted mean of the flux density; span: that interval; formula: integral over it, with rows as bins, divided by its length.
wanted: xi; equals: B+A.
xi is 16.0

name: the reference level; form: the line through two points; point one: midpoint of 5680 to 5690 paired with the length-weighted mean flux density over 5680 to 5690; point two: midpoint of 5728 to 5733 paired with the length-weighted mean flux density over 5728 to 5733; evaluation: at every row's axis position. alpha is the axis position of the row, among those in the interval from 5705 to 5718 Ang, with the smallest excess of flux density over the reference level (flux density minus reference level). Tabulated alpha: 5709.0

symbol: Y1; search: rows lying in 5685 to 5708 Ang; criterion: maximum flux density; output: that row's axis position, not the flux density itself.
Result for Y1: 5694.0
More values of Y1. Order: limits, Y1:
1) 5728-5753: 5744.0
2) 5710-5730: 5714.0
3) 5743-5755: 5744.0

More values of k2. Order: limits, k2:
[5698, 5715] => 0.0254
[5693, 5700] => 0.0241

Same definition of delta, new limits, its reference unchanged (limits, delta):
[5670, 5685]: 5679.0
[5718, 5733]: 5721.5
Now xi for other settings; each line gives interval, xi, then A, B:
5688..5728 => 21.7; 19.9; 1.80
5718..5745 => 22.6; 20.5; 2.10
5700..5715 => 21.1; 19.5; 1.60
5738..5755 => 20.4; 19.8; 0.60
